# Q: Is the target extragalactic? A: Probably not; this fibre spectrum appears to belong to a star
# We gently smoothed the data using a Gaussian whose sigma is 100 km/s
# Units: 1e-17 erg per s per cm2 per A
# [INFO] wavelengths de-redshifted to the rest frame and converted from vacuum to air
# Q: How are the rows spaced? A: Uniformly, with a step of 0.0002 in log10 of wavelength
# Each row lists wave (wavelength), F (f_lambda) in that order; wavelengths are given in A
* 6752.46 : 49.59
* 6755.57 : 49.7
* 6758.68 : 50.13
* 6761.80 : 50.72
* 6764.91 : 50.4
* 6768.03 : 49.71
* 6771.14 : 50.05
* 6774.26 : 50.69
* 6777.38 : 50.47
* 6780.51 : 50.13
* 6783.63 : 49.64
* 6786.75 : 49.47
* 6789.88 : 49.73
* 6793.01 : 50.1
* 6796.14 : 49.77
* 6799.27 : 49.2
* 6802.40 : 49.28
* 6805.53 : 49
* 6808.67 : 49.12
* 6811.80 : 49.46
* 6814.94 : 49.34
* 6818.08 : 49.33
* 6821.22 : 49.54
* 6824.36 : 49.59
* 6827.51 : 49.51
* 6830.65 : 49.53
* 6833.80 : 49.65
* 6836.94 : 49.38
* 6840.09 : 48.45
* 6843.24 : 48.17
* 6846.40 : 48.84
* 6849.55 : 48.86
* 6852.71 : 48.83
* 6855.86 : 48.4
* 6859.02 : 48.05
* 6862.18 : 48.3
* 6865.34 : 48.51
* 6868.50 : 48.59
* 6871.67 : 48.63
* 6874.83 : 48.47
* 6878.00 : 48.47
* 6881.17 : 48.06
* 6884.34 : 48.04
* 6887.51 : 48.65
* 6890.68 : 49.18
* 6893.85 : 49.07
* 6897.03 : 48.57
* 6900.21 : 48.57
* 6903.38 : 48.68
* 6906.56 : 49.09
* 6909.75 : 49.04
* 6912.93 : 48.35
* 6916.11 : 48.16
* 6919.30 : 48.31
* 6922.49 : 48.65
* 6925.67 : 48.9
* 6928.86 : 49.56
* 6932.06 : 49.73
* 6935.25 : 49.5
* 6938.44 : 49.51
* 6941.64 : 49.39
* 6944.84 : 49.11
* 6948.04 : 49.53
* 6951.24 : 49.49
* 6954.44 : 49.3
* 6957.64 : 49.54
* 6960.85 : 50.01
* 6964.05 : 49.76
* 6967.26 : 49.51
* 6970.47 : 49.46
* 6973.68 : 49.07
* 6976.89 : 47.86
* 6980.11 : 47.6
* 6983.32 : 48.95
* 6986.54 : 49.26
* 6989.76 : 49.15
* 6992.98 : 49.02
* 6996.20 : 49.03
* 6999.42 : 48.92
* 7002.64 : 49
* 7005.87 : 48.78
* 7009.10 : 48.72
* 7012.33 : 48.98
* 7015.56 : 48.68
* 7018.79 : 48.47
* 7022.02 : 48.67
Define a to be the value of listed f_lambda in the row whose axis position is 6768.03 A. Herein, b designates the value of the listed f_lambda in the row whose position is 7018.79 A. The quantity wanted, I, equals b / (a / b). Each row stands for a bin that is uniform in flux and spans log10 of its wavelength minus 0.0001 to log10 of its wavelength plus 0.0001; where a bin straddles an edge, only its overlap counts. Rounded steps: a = 49.71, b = 48.47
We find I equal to 47.3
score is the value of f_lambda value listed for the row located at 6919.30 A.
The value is 48.31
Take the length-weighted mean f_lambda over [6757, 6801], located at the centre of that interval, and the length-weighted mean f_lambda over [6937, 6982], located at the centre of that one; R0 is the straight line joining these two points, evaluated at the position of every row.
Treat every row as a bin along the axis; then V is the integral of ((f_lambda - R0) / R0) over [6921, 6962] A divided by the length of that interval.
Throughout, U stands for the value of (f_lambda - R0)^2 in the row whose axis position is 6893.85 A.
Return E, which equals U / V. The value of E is 94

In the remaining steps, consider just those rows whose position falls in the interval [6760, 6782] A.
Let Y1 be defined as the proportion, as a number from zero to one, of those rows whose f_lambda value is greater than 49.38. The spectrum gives 1.00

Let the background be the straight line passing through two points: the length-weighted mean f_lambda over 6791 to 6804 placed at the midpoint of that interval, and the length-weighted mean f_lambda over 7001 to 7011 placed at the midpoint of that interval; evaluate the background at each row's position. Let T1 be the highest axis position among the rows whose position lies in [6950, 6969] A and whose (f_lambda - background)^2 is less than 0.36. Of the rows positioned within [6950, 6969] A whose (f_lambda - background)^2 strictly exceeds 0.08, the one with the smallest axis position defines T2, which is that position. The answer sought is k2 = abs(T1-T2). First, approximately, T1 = 6967.26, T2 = 6951.24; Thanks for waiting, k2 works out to 16.0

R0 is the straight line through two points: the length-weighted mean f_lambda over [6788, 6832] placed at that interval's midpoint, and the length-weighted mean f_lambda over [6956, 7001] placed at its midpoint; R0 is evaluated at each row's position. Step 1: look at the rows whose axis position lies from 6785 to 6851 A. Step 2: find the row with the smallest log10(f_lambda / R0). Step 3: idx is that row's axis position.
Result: 6843.24 A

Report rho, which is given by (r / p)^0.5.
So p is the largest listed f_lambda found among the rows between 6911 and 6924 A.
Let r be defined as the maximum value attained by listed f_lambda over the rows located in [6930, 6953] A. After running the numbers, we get 1.01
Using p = 48.65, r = 49.73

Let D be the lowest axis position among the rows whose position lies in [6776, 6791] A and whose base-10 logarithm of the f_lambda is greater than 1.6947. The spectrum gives 6777.38 A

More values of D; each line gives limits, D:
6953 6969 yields 6957.64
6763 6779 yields 6764.91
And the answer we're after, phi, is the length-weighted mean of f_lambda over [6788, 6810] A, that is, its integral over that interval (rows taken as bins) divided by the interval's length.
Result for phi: 49.45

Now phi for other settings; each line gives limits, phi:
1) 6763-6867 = 49.35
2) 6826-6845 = 49.11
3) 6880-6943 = 48.86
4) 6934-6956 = 49.40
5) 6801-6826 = 49.33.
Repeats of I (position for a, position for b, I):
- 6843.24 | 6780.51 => 52.2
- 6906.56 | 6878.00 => 47.9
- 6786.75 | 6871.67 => 47.8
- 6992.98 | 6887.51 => 48.3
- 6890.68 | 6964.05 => 50.3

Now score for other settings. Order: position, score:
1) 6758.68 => 50.13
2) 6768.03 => 49.71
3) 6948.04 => 49.53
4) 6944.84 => 49.11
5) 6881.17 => 48.06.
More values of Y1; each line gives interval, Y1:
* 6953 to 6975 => 0.71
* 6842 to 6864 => 0.00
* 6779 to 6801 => 0.86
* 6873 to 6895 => 0.00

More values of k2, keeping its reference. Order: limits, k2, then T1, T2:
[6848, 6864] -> 3.2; 6852.71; 6849.55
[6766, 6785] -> 12.5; 6783.63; 6771.14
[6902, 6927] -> 22.3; 6925.67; 6903.38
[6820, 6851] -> 9.5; 6849.55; 6840.09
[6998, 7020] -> 0.0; 7018.79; 7018.79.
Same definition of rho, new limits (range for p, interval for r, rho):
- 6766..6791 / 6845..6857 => 0.98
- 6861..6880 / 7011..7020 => 1.00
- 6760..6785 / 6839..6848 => 0.98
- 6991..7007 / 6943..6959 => 1.01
